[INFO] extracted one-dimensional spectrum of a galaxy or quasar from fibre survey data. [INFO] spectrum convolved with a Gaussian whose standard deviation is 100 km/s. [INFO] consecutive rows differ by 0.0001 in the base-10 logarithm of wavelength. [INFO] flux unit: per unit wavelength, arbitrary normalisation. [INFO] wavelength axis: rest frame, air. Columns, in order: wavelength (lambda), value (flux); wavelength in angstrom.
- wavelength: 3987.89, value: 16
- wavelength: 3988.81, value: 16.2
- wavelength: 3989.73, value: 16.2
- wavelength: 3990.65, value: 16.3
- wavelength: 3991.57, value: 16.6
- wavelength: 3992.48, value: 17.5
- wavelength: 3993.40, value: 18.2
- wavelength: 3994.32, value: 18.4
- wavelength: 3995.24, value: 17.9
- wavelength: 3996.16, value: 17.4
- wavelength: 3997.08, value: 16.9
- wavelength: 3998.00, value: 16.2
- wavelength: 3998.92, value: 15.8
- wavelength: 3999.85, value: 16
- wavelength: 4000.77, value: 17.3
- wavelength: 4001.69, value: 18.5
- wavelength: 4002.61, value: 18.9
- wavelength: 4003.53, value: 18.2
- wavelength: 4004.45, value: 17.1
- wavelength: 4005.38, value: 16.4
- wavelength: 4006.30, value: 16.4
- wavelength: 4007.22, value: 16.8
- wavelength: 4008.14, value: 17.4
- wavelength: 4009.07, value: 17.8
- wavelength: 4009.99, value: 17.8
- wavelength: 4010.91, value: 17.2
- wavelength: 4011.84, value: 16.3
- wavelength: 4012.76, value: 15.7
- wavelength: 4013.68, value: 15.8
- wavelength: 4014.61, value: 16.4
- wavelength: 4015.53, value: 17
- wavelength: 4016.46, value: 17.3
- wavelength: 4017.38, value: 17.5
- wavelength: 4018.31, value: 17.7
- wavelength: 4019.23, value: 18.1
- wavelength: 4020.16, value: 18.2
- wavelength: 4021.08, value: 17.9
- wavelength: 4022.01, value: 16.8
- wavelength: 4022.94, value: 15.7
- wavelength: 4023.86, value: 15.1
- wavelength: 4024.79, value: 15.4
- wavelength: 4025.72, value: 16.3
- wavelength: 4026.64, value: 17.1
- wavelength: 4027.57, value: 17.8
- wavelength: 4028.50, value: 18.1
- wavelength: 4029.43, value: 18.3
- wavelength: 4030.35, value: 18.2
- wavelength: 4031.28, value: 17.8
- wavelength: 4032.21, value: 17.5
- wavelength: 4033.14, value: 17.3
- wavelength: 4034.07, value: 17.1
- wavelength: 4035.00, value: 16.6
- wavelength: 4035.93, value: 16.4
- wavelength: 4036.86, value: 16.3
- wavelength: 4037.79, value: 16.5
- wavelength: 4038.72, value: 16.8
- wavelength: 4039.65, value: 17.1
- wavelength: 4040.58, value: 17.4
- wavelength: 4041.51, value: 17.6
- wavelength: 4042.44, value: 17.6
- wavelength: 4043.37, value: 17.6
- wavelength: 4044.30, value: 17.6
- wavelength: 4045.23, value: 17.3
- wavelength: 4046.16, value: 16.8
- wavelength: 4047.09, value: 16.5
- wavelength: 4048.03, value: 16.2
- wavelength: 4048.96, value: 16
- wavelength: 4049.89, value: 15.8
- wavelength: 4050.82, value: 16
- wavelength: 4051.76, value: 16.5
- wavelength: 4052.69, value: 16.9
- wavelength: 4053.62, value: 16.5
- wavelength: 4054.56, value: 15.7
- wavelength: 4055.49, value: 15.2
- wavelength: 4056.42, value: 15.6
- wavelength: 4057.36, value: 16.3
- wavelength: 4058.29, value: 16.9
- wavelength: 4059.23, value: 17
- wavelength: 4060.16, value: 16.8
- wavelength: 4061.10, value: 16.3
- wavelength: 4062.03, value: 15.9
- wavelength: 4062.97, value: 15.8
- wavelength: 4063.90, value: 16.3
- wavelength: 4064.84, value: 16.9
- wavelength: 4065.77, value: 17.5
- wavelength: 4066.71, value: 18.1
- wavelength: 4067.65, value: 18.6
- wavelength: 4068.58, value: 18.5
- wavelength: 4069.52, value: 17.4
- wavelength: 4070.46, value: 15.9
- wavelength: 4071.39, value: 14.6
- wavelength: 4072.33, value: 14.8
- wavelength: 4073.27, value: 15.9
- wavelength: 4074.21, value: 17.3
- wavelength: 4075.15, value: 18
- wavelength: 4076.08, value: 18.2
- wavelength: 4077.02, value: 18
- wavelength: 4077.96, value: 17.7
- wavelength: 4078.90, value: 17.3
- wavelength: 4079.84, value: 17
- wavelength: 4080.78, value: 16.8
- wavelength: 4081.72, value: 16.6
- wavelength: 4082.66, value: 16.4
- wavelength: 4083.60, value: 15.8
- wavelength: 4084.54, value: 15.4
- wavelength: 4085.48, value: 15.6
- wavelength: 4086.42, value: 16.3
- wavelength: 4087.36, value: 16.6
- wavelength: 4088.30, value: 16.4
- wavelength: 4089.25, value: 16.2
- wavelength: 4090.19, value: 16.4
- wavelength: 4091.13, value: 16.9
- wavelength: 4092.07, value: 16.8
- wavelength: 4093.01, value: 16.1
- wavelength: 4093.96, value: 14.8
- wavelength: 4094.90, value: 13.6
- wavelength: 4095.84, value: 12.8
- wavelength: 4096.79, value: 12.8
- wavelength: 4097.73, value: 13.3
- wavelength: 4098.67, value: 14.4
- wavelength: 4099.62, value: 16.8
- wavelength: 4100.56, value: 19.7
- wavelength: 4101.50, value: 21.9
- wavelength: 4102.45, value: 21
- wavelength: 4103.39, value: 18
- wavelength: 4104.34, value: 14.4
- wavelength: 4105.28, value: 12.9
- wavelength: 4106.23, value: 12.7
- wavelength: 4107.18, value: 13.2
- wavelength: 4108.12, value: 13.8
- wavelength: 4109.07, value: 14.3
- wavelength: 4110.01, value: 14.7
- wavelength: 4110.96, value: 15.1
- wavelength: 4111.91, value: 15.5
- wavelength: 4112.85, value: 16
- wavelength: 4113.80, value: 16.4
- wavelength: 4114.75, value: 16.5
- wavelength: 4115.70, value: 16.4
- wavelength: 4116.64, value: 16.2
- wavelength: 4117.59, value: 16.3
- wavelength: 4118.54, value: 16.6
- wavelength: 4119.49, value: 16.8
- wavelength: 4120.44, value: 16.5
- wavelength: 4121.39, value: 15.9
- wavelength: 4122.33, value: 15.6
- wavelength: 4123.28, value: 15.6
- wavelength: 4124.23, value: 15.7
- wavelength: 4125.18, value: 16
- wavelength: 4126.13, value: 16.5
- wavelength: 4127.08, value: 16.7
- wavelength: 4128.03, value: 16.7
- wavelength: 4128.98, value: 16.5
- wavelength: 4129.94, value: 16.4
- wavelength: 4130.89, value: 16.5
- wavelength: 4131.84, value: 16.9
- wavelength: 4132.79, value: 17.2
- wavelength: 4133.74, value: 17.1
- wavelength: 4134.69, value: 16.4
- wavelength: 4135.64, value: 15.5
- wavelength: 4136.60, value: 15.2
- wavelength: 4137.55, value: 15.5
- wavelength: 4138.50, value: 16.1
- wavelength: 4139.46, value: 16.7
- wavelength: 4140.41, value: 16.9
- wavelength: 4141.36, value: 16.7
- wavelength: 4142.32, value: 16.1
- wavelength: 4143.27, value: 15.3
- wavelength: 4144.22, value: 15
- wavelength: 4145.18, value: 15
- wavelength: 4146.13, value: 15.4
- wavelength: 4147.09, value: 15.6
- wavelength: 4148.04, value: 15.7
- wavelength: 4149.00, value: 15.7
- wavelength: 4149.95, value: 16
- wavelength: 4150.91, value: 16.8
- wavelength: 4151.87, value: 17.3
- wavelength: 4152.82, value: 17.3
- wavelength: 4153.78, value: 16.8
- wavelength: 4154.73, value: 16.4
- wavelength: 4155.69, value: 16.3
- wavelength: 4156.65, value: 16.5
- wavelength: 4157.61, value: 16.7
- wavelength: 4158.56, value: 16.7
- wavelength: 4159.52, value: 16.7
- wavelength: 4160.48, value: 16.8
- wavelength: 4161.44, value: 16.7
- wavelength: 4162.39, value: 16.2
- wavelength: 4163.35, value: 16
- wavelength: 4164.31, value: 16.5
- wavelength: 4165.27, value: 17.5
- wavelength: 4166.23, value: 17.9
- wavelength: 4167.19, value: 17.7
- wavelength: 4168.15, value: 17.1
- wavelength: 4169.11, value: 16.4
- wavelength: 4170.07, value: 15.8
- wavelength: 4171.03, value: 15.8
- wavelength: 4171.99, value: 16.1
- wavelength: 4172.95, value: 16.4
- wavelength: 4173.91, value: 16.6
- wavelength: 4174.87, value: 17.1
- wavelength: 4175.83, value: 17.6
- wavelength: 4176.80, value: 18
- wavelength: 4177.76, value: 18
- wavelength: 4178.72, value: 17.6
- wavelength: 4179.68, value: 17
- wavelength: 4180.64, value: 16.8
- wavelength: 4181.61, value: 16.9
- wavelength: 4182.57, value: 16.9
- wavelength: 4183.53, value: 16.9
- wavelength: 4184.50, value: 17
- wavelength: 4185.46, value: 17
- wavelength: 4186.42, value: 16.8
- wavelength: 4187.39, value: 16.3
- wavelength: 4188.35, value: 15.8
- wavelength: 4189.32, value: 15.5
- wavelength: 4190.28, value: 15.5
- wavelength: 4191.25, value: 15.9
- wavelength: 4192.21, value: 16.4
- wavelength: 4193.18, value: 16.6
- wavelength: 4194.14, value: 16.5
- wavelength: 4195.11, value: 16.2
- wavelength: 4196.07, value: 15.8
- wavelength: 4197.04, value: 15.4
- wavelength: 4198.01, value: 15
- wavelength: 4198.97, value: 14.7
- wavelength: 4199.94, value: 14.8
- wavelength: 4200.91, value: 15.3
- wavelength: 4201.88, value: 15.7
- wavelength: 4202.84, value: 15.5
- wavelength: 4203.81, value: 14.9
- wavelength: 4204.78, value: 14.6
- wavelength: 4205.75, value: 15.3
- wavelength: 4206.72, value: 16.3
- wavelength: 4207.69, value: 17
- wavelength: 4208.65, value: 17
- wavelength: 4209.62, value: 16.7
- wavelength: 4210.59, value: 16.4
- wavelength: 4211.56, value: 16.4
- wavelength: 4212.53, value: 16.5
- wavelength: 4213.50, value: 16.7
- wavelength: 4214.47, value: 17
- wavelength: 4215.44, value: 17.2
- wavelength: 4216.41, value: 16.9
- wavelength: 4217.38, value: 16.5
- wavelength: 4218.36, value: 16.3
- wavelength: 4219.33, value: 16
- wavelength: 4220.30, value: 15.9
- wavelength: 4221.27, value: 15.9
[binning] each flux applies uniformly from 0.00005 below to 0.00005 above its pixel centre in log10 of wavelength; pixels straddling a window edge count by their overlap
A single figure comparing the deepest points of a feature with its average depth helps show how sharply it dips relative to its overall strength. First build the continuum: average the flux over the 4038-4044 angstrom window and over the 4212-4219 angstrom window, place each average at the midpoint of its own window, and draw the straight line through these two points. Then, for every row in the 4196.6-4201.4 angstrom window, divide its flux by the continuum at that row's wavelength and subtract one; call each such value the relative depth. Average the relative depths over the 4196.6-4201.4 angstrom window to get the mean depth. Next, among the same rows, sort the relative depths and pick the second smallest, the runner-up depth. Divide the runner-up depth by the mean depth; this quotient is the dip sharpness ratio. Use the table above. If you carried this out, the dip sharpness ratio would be 1.1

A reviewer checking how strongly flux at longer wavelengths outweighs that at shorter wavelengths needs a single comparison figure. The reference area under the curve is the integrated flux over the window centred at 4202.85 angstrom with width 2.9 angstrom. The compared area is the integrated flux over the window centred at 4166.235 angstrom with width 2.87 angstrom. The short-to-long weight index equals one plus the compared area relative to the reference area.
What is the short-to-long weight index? 2.14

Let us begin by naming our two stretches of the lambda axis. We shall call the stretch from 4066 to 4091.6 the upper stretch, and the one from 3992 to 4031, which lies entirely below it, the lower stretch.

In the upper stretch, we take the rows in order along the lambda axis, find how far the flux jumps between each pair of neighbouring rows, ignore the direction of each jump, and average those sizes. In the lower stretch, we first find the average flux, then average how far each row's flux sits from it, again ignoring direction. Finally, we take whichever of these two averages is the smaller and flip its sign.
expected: -0.51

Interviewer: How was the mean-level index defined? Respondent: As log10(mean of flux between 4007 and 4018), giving 1.23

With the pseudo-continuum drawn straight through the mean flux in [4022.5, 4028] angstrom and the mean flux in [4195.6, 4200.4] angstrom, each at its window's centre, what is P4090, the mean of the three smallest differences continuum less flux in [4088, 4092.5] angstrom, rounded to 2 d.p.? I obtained -0.88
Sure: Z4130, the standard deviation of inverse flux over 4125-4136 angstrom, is 0.0017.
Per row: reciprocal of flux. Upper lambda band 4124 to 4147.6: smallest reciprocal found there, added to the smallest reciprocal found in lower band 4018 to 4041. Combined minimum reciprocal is 0.113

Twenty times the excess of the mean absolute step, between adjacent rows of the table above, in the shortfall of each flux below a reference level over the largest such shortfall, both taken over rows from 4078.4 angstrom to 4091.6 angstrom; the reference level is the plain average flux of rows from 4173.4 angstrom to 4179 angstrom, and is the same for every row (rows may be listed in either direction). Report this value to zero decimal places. -35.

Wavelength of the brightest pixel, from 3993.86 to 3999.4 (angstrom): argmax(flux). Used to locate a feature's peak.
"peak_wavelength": 3994.32 angstrom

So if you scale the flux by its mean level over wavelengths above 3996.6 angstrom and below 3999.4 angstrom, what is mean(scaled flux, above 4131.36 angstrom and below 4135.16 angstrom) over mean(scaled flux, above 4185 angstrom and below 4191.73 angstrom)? 1.05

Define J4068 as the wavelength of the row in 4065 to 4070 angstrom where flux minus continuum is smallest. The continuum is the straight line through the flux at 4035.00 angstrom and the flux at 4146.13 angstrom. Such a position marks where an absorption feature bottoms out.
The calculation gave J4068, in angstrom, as 4069.52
